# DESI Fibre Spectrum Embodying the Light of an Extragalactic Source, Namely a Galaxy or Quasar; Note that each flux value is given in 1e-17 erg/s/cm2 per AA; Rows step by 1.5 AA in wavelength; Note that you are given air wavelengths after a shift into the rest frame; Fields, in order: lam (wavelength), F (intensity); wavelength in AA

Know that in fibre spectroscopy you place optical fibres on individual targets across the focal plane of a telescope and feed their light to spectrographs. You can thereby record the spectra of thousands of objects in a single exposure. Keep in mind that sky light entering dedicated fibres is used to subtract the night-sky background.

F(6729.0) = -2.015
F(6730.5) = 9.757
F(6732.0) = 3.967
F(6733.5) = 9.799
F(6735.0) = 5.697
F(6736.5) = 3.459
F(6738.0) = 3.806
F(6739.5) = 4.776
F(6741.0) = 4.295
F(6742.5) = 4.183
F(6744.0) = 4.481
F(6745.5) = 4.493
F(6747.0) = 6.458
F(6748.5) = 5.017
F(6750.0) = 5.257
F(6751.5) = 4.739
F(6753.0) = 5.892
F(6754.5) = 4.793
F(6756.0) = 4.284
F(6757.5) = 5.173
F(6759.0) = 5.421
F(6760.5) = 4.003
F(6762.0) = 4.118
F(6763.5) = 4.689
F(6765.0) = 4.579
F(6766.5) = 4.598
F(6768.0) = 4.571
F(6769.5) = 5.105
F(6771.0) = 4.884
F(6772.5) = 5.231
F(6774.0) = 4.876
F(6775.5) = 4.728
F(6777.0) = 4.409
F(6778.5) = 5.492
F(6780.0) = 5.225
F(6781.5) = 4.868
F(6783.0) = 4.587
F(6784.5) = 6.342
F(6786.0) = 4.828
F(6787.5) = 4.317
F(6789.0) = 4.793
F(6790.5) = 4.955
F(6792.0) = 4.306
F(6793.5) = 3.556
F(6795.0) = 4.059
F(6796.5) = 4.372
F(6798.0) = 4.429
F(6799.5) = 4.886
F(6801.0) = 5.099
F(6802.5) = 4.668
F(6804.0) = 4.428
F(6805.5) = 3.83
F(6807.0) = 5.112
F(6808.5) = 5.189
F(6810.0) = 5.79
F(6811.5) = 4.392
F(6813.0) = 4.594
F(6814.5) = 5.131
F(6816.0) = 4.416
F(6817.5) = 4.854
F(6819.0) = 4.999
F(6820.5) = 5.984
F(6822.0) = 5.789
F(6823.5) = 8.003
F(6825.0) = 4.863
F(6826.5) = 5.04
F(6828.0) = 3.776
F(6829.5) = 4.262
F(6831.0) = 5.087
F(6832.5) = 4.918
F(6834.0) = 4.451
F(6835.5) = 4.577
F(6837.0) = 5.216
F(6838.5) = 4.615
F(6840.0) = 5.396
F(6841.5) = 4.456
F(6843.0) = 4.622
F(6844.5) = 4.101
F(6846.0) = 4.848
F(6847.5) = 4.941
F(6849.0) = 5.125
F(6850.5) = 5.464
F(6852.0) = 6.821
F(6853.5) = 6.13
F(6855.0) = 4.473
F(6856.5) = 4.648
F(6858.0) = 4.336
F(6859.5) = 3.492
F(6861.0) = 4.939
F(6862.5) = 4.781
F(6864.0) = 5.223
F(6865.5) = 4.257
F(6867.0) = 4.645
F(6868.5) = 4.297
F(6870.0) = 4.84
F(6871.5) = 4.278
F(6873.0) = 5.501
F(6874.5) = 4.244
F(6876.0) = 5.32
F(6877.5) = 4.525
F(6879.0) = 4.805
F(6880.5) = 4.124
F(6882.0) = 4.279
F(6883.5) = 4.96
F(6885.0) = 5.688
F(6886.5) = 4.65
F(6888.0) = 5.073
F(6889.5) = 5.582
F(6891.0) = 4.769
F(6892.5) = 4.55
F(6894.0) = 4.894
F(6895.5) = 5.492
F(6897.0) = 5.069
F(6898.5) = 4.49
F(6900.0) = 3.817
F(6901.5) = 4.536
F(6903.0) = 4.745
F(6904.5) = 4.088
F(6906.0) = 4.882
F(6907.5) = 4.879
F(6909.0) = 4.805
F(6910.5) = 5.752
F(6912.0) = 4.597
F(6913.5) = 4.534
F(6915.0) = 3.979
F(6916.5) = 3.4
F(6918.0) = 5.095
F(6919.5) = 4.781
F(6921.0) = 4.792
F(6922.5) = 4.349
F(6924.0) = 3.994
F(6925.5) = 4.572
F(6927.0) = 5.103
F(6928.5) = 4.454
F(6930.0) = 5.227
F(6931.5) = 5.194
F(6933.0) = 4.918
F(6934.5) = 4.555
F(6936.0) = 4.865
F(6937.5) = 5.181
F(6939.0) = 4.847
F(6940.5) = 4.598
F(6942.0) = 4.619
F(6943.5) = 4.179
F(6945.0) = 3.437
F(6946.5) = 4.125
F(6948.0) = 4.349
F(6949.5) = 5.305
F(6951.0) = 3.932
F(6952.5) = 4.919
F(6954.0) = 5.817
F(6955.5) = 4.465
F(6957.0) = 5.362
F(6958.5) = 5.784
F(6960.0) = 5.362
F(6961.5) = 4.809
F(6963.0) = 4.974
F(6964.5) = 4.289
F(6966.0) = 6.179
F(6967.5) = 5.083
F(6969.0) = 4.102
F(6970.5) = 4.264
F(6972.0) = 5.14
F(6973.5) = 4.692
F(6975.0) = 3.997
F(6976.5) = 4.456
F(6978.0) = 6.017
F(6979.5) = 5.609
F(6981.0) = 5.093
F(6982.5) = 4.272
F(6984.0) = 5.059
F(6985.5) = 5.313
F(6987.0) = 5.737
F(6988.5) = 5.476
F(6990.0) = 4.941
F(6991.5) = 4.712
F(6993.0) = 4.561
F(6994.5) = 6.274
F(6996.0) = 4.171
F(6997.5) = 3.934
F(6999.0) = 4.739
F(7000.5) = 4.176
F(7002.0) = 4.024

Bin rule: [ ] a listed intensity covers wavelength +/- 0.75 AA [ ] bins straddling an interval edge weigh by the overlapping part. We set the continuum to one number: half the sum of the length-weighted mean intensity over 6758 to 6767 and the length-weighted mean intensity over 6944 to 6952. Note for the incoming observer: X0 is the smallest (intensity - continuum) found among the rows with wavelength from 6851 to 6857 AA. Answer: 0.06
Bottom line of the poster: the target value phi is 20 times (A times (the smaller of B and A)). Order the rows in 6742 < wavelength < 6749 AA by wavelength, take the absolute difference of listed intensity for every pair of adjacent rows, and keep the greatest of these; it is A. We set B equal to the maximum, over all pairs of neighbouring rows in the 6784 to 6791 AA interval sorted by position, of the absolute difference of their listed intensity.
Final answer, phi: 60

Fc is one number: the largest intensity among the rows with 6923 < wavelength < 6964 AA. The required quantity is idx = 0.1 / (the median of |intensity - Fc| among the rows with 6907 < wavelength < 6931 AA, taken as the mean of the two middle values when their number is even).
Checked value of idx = 0.089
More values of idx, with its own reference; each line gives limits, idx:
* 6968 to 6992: 0.122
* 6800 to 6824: 0.112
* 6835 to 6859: 0.092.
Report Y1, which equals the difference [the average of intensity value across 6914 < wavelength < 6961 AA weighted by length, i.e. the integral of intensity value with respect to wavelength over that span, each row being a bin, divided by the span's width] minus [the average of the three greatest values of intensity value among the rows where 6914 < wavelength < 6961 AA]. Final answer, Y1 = -1.0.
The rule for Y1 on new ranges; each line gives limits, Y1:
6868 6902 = -0.8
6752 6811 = -1.2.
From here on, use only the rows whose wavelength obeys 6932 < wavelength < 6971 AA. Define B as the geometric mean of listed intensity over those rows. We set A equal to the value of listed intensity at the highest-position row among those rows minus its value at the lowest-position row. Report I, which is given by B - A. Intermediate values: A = -0.7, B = 4.74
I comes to 5.40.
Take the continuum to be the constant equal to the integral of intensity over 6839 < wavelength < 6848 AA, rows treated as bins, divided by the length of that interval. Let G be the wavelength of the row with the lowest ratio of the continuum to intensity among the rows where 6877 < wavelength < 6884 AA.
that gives 6883.5 AA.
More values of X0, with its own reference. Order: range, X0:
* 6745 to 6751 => 0.08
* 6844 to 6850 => -0.32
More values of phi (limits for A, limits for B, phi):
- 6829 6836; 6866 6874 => 14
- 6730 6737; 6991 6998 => 245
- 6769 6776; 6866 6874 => 3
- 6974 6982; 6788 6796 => 23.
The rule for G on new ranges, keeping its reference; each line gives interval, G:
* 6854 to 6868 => 6864.0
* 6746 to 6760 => 6747.0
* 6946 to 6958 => 6954.0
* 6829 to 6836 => 6831.0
